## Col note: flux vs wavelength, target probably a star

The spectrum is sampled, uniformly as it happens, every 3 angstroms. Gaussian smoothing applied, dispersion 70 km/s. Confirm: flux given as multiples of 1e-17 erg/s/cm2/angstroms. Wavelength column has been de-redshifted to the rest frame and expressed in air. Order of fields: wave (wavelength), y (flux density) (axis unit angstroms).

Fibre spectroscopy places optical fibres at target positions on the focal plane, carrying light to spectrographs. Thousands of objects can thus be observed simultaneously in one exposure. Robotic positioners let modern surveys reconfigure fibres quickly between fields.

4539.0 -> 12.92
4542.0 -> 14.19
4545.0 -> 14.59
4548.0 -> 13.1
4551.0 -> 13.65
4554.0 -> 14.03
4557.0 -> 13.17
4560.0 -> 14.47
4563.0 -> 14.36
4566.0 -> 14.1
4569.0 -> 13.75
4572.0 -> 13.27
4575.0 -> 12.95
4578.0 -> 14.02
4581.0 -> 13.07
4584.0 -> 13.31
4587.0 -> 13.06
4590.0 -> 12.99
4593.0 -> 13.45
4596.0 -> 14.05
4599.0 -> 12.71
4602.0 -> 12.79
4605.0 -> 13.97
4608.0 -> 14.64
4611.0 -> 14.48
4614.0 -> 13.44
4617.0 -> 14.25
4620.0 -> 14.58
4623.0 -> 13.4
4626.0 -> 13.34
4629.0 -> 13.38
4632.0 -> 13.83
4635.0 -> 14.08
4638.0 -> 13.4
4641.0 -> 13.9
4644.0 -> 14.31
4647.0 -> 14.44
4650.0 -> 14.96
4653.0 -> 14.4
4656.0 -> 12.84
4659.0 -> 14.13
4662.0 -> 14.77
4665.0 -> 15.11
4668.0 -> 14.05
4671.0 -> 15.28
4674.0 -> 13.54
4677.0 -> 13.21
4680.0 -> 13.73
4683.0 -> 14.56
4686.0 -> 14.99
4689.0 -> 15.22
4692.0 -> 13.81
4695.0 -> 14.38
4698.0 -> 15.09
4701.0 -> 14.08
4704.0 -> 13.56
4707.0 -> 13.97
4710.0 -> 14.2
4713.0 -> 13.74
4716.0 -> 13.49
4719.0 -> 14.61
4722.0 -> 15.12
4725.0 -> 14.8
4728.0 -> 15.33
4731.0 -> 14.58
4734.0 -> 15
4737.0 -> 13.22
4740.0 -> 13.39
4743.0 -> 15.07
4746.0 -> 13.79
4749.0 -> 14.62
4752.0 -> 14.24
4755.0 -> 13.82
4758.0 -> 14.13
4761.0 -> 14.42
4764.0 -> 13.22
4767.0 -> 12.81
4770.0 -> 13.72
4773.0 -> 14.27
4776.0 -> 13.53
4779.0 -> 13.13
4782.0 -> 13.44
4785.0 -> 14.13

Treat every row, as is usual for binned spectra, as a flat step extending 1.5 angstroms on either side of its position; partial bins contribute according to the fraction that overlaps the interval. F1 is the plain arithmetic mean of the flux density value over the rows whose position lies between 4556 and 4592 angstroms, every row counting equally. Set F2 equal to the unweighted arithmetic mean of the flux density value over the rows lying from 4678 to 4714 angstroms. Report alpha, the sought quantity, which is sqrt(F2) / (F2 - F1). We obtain 5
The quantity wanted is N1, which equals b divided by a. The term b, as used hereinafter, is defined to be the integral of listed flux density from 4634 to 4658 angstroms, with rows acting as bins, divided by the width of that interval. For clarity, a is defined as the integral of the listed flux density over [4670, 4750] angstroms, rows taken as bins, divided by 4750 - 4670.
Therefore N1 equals 0.98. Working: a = 14.30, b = 14.0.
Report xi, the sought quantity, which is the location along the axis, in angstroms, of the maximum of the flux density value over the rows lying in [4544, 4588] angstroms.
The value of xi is 4545.0 angstroms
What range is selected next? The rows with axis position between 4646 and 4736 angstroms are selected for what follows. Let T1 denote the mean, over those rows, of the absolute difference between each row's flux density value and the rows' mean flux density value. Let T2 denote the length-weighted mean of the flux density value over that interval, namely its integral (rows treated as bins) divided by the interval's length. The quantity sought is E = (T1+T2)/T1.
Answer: 27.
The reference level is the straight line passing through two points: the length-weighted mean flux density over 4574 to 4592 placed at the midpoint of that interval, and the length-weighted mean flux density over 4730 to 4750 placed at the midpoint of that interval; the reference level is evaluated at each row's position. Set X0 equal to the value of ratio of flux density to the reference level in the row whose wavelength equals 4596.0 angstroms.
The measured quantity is 1.05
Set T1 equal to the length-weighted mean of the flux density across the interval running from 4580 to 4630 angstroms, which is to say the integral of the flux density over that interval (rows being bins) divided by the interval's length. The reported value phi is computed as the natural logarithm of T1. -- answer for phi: 2.61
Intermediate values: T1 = 13.6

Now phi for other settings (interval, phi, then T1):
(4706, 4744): 2.66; 14.3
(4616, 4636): 2.63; 13.8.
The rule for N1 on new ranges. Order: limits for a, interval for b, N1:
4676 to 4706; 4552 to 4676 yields 0.97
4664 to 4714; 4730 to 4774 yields 0.98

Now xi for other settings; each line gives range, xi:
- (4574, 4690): 4671.0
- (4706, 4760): 4728.0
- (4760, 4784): 4761.0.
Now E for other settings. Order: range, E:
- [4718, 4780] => 24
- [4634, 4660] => 32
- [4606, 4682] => 27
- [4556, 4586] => 29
